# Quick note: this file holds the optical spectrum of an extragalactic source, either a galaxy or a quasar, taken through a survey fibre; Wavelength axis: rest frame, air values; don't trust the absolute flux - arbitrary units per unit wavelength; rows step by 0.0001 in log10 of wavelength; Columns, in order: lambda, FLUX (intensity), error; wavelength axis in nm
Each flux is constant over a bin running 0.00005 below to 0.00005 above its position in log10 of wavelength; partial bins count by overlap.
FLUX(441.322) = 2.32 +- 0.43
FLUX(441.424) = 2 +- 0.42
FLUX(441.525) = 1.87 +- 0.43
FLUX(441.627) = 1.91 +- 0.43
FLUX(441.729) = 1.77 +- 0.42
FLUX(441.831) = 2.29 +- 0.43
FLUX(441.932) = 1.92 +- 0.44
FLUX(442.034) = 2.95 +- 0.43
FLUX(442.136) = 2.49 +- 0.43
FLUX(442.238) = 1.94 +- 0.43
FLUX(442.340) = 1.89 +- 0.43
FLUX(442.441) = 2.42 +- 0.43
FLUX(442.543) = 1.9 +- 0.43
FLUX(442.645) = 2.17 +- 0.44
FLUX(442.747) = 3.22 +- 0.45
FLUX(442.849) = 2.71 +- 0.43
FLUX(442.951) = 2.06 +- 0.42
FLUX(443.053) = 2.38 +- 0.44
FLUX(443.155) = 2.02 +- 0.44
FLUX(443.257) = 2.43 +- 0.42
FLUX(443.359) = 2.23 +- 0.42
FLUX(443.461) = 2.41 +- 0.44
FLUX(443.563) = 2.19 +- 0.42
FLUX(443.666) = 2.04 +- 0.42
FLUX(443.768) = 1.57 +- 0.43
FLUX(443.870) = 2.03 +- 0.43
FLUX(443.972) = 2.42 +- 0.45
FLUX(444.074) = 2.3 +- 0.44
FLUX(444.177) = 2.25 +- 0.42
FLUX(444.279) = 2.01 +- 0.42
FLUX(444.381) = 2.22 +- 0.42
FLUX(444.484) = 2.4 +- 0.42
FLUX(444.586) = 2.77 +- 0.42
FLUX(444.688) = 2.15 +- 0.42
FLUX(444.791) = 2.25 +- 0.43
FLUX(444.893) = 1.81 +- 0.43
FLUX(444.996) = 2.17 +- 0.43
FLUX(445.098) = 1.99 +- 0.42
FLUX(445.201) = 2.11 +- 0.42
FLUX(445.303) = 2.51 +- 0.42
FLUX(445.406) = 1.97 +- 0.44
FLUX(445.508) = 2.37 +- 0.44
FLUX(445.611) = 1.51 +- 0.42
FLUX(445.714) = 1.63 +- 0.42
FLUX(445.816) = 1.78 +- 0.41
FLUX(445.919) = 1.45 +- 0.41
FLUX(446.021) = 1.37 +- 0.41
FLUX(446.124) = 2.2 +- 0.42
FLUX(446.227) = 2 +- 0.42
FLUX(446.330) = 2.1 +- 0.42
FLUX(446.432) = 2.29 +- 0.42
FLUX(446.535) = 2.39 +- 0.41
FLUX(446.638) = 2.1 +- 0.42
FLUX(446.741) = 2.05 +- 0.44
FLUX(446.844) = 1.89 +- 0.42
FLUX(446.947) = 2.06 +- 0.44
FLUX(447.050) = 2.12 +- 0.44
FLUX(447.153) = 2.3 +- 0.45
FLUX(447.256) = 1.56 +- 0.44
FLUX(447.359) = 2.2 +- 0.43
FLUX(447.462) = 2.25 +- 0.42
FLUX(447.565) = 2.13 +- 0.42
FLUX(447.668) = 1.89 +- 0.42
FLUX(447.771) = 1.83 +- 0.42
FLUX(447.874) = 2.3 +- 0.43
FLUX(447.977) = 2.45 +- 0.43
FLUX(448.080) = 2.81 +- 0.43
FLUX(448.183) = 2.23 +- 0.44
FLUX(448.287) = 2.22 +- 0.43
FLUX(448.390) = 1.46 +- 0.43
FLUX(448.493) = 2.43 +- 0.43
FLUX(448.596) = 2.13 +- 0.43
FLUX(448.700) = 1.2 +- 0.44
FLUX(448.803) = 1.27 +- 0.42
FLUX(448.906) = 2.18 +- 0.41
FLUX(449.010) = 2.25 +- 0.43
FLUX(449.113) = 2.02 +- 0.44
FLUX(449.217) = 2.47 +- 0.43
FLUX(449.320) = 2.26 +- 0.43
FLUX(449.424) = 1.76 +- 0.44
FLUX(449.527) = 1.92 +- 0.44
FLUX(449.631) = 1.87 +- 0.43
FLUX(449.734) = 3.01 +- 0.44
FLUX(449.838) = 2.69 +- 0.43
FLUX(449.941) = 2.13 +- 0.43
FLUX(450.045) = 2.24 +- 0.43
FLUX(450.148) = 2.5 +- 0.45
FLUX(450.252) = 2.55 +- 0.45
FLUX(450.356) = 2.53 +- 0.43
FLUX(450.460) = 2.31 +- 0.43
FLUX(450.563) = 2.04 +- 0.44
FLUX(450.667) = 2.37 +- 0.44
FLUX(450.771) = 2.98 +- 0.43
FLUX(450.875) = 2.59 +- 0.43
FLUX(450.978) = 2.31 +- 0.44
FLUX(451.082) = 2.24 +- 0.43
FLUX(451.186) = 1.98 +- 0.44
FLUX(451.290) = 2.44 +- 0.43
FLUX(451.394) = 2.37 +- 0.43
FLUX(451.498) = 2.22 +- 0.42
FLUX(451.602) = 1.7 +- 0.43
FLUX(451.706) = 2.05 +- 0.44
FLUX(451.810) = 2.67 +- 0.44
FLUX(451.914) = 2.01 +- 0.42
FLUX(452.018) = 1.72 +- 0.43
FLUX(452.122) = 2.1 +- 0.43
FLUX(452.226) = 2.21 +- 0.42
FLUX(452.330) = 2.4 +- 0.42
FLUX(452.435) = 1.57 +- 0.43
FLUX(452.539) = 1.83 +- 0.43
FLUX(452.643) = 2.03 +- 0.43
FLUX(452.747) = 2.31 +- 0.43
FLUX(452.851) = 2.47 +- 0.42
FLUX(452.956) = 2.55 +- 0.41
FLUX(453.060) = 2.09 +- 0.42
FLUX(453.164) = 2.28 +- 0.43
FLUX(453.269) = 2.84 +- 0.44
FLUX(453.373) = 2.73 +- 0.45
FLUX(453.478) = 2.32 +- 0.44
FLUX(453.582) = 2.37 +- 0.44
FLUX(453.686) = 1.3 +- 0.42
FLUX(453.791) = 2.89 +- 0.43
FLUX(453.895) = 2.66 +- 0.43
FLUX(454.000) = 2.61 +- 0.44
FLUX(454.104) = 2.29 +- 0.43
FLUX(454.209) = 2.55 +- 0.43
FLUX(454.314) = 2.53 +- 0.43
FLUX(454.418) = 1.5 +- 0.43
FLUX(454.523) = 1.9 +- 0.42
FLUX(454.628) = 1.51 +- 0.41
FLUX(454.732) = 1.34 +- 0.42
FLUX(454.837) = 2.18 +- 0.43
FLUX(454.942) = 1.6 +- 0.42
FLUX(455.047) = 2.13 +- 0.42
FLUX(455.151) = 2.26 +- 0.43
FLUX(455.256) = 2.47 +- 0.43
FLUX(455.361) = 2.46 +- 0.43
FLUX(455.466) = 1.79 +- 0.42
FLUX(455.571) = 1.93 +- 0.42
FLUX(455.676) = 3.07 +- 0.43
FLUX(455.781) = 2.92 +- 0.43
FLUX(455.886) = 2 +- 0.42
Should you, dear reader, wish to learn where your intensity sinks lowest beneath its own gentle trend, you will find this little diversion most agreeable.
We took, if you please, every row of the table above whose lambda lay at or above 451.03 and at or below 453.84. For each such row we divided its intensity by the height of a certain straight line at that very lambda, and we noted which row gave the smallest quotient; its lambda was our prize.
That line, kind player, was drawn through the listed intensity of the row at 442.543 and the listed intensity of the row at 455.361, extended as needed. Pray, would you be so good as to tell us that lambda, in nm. 453.686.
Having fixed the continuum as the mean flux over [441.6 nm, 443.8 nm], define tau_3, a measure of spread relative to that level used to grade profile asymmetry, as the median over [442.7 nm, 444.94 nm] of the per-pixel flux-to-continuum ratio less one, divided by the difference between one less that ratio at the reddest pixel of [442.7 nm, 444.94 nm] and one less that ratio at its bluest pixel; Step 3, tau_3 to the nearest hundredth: 0.01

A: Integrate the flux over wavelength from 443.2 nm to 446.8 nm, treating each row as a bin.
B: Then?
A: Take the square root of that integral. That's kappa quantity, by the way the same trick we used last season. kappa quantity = 2.7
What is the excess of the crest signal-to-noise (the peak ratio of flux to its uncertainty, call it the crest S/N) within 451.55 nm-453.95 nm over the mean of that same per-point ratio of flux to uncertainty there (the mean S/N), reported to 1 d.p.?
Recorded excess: 1.6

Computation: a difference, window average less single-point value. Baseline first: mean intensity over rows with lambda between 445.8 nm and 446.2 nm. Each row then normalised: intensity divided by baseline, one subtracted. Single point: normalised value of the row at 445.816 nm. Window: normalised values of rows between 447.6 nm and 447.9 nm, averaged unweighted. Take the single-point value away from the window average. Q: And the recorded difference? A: 0.1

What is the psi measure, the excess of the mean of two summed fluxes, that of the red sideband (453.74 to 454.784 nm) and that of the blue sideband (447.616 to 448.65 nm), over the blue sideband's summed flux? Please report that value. 0.0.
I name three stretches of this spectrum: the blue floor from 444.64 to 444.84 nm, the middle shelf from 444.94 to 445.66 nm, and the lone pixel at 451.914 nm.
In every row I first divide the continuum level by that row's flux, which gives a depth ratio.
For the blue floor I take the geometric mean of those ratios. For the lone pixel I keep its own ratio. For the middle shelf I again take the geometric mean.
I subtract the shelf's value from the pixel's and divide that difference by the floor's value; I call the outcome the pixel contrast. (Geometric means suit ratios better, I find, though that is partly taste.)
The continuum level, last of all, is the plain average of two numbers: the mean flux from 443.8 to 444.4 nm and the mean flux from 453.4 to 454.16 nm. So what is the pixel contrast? 0.03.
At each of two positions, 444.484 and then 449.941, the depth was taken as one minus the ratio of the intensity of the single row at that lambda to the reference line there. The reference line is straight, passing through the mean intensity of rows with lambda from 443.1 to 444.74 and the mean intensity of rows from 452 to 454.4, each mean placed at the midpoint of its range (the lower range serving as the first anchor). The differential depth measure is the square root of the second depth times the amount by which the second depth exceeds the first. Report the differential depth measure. 0.09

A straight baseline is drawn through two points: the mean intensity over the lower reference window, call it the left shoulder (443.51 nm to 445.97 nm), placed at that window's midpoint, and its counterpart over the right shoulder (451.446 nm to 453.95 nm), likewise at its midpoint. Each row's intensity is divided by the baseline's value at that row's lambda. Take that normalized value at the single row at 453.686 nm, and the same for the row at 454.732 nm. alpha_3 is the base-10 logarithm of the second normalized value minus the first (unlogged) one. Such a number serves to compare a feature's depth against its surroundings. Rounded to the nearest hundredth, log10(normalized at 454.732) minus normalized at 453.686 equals -0.81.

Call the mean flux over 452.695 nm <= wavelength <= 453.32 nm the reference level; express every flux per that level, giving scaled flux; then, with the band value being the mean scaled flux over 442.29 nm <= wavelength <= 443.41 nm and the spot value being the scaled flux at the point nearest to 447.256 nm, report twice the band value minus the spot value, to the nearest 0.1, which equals 1.3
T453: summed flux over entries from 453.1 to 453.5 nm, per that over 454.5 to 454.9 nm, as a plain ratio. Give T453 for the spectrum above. 1.5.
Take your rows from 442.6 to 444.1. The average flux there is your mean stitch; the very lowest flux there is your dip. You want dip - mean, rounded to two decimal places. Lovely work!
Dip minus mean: -0.71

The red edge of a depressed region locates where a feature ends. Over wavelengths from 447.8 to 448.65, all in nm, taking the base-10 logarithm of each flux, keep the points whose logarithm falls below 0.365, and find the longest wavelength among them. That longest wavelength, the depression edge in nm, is 448.596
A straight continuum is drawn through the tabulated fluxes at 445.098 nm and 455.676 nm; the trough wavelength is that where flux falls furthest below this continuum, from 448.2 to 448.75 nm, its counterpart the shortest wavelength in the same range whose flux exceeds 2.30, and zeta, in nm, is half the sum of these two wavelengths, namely 448.60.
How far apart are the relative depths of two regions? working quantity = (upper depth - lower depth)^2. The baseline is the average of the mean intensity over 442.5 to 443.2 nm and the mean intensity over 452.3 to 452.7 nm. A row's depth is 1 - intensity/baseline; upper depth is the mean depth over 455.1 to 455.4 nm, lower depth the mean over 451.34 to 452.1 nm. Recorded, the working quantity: 0.018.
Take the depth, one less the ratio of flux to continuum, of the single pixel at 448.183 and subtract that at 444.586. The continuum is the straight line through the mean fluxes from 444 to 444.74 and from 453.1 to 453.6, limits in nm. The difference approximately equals 0.3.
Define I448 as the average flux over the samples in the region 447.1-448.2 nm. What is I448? 2.18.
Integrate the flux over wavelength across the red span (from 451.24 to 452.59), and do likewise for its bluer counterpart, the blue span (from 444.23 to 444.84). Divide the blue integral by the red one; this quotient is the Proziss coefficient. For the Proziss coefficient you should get 0.50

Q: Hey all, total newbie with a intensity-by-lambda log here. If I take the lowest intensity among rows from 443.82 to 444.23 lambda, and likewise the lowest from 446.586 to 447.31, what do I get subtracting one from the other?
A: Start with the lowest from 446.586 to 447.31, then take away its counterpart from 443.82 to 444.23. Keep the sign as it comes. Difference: -0.47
